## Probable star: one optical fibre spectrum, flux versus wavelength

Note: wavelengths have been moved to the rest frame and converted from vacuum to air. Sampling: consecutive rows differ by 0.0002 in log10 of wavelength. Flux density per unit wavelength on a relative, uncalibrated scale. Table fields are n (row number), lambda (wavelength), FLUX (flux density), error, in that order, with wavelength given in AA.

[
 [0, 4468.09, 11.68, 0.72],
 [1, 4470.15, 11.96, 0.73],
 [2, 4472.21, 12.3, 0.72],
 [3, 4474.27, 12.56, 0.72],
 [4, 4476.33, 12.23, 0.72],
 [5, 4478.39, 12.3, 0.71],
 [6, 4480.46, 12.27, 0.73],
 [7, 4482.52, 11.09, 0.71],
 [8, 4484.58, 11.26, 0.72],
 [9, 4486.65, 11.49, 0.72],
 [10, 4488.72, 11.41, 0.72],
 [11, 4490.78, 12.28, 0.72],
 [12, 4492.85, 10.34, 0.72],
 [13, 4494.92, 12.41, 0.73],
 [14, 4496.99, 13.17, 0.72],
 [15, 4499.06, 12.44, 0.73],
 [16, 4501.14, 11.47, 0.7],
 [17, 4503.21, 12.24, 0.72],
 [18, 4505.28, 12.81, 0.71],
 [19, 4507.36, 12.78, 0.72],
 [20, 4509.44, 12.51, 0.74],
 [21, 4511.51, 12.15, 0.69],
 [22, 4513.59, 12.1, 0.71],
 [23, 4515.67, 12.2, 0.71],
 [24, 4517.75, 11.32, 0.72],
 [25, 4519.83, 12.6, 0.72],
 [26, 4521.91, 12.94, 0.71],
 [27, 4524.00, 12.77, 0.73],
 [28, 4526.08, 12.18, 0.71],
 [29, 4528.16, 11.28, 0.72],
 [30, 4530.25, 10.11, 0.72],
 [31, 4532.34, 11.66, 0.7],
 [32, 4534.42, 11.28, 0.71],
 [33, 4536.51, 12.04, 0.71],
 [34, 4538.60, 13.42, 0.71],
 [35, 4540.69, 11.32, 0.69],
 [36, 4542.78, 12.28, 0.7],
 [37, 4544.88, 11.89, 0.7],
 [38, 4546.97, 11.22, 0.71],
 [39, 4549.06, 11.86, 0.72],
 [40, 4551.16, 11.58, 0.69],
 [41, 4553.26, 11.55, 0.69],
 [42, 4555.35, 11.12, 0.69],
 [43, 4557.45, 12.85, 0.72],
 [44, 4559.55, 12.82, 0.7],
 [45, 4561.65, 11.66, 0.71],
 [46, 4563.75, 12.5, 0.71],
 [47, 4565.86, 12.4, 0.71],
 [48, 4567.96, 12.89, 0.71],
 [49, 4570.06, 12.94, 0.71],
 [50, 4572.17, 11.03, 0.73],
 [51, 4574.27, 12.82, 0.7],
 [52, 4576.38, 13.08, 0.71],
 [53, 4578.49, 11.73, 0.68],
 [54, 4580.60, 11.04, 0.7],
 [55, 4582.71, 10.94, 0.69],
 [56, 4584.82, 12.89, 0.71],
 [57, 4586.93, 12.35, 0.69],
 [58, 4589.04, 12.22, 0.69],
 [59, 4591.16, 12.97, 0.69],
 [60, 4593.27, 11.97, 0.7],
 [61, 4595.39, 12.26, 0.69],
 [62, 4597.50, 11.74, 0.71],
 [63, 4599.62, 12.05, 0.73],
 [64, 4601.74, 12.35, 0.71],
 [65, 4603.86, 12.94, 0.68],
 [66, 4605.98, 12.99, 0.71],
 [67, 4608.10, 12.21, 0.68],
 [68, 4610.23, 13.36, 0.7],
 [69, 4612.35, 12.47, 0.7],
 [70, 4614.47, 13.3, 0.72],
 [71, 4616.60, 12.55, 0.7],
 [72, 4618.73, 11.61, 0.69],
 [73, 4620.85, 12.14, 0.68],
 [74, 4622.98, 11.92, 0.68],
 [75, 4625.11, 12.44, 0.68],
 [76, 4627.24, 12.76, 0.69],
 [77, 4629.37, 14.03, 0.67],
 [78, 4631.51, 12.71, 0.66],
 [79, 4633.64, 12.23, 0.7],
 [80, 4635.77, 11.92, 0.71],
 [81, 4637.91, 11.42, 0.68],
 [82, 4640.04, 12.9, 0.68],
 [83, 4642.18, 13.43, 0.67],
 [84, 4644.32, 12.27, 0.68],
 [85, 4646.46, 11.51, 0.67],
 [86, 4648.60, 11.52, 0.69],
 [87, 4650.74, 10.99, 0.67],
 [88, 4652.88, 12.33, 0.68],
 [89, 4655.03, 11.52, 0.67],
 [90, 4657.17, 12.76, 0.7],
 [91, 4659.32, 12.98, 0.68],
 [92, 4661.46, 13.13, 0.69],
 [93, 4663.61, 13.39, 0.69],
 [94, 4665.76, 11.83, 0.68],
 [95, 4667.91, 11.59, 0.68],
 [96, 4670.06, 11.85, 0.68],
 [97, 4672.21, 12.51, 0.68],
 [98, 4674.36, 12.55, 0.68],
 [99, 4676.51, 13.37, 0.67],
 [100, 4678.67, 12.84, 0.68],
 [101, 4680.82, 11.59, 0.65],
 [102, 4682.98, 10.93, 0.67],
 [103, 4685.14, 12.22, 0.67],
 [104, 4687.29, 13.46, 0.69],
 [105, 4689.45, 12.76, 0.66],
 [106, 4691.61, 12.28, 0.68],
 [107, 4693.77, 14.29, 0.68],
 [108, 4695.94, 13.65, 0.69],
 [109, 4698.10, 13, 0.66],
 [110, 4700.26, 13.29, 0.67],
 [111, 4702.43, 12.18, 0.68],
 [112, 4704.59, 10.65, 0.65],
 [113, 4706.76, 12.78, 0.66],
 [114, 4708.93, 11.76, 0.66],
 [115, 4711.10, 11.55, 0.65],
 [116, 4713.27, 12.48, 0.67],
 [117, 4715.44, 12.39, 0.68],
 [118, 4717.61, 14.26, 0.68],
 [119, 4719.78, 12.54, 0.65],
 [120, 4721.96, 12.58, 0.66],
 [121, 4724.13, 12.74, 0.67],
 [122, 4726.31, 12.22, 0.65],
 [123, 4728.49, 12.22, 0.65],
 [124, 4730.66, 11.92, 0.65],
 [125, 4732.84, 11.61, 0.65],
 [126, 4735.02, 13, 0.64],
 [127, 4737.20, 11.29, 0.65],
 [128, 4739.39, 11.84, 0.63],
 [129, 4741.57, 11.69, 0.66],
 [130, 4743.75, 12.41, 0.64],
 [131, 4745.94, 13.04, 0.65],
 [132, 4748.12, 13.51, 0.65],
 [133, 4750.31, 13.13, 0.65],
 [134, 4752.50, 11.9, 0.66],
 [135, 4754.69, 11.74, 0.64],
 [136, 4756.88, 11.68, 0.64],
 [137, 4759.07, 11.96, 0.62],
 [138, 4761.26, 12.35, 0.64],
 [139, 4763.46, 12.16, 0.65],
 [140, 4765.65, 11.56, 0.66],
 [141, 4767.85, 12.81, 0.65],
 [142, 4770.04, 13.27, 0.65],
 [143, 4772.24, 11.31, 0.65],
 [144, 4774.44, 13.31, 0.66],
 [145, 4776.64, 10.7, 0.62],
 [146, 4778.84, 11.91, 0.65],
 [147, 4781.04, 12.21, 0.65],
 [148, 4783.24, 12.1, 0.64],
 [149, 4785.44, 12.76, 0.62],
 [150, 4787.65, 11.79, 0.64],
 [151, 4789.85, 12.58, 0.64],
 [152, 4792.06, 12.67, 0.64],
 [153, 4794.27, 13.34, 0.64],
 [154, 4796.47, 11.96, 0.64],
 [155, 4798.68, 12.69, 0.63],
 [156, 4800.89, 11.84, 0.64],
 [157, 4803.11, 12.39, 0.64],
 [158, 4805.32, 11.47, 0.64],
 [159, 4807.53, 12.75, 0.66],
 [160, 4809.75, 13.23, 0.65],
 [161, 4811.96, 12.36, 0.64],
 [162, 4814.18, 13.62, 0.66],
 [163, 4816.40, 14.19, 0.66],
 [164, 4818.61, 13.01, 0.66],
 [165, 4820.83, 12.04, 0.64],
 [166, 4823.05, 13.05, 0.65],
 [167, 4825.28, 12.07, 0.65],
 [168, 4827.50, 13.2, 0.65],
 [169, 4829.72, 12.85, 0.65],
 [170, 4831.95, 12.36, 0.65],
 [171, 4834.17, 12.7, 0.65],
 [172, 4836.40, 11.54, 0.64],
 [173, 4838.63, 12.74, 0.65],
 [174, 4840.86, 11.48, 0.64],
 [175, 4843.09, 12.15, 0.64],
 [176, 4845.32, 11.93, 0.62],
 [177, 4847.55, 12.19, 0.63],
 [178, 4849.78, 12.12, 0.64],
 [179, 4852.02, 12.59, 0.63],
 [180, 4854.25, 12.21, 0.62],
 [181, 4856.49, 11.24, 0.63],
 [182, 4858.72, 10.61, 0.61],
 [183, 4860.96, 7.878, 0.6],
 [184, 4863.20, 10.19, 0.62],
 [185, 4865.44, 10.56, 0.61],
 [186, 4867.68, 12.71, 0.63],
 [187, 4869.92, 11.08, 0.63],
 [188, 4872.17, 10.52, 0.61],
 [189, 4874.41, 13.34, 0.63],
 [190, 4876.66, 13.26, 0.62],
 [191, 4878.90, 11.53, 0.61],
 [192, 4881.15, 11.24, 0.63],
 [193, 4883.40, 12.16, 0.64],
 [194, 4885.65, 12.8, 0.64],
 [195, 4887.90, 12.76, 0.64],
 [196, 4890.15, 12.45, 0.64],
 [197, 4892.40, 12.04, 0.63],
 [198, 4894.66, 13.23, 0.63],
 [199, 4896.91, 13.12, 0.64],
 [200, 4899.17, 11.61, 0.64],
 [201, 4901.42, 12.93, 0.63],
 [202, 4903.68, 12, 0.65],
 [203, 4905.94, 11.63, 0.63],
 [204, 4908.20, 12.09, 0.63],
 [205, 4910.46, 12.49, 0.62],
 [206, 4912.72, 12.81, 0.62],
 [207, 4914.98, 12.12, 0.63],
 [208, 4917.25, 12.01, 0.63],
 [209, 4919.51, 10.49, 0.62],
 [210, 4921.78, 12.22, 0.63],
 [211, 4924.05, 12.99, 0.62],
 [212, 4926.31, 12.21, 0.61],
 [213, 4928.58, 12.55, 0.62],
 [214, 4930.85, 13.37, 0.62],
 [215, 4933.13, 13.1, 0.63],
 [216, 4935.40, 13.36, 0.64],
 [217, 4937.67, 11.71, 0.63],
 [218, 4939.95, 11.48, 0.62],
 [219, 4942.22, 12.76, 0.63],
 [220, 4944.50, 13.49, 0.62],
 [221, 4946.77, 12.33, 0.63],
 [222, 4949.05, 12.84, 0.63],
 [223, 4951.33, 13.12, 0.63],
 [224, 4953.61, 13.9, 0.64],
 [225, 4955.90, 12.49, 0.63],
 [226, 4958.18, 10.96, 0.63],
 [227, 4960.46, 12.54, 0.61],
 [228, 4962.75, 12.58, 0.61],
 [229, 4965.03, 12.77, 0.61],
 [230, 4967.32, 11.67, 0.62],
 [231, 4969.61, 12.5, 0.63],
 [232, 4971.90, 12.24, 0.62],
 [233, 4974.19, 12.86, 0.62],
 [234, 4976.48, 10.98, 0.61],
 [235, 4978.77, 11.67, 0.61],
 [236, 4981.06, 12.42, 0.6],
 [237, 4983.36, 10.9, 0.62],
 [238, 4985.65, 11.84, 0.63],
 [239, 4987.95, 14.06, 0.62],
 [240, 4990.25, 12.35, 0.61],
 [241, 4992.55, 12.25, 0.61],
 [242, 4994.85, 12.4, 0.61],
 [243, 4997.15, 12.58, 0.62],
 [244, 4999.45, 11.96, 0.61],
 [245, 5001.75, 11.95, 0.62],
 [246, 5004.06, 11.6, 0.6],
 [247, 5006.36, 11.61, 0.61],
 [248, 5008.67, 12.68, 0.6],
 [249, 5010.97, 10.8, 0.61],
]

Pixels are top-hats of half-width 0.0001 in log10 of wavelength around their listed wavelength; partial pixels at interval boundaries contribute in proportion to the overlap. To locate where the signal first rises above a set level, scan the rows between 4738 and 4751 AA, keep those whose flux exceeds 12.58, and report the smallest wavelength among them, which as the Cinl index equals 4745.94 AA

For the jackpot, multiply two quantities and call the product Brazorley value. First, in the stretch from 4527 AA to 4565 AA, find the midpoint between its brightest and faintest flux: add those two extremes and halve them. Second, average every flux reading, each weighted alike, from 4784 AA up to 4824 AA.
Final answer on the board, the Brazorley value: 149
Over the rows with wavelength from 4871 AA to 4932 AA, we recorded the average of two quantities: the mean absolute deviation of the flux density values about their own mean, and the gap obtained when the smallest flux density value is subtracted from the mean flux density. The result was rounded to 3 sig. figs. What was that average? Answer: 1.21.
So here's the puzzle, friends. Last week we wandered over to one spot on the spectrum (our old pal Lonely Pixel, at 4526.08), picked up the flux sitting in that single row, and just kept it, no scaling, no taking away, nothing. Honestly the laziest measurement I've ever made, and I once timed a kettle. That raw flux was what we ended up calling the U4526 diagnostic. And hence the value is 12.18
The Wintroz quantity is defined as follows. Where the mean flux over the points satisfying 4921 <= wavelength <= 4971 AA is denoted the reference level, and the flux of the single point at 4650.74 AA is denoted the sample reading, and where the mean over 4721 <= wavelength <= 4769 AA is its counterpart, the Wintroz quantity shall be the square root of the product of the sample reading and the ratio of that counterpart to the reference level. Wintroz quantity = 3.27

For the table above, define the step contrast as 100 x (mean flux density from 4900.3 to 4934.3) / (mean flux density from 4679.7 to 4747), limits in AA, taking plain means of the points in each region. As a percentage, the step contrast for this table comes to 99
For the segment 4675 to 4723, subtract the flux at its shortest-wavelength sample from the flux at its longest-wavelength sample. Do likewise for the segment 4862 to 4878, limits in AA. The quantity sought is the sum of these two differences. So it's 2.3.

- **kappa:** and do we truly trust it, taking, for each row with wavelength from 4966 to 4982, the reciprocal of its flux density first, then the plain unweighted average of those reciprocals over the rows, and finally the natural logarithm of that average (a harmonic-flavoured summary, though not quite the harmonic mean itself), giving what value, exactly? -2.49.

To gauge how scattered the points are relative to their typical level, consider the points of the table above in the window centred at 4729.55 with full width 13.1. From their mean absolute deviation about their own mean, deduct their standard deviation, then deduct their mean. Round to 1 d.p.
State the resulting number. -12.4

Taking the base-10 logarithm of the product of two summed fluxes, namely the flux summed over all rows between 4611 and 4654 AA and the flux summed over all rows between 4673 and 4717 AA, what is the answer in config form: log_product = 4.79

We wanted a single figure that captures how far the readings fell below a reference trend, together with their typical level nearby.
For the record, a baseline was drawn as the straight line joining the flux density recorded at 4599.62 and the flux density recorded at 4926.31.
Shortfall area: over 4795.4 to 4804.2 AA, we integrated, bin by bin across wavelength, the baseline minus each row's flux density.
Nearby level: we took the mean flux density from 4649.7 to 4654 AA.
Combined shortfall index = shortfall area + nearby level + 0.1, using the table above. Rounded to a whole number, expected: 11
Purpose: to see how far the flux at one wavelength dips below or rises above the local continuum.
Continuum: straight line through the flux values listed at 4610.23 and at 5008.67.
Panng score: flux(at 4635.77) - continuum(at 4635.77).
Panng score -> -1.4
